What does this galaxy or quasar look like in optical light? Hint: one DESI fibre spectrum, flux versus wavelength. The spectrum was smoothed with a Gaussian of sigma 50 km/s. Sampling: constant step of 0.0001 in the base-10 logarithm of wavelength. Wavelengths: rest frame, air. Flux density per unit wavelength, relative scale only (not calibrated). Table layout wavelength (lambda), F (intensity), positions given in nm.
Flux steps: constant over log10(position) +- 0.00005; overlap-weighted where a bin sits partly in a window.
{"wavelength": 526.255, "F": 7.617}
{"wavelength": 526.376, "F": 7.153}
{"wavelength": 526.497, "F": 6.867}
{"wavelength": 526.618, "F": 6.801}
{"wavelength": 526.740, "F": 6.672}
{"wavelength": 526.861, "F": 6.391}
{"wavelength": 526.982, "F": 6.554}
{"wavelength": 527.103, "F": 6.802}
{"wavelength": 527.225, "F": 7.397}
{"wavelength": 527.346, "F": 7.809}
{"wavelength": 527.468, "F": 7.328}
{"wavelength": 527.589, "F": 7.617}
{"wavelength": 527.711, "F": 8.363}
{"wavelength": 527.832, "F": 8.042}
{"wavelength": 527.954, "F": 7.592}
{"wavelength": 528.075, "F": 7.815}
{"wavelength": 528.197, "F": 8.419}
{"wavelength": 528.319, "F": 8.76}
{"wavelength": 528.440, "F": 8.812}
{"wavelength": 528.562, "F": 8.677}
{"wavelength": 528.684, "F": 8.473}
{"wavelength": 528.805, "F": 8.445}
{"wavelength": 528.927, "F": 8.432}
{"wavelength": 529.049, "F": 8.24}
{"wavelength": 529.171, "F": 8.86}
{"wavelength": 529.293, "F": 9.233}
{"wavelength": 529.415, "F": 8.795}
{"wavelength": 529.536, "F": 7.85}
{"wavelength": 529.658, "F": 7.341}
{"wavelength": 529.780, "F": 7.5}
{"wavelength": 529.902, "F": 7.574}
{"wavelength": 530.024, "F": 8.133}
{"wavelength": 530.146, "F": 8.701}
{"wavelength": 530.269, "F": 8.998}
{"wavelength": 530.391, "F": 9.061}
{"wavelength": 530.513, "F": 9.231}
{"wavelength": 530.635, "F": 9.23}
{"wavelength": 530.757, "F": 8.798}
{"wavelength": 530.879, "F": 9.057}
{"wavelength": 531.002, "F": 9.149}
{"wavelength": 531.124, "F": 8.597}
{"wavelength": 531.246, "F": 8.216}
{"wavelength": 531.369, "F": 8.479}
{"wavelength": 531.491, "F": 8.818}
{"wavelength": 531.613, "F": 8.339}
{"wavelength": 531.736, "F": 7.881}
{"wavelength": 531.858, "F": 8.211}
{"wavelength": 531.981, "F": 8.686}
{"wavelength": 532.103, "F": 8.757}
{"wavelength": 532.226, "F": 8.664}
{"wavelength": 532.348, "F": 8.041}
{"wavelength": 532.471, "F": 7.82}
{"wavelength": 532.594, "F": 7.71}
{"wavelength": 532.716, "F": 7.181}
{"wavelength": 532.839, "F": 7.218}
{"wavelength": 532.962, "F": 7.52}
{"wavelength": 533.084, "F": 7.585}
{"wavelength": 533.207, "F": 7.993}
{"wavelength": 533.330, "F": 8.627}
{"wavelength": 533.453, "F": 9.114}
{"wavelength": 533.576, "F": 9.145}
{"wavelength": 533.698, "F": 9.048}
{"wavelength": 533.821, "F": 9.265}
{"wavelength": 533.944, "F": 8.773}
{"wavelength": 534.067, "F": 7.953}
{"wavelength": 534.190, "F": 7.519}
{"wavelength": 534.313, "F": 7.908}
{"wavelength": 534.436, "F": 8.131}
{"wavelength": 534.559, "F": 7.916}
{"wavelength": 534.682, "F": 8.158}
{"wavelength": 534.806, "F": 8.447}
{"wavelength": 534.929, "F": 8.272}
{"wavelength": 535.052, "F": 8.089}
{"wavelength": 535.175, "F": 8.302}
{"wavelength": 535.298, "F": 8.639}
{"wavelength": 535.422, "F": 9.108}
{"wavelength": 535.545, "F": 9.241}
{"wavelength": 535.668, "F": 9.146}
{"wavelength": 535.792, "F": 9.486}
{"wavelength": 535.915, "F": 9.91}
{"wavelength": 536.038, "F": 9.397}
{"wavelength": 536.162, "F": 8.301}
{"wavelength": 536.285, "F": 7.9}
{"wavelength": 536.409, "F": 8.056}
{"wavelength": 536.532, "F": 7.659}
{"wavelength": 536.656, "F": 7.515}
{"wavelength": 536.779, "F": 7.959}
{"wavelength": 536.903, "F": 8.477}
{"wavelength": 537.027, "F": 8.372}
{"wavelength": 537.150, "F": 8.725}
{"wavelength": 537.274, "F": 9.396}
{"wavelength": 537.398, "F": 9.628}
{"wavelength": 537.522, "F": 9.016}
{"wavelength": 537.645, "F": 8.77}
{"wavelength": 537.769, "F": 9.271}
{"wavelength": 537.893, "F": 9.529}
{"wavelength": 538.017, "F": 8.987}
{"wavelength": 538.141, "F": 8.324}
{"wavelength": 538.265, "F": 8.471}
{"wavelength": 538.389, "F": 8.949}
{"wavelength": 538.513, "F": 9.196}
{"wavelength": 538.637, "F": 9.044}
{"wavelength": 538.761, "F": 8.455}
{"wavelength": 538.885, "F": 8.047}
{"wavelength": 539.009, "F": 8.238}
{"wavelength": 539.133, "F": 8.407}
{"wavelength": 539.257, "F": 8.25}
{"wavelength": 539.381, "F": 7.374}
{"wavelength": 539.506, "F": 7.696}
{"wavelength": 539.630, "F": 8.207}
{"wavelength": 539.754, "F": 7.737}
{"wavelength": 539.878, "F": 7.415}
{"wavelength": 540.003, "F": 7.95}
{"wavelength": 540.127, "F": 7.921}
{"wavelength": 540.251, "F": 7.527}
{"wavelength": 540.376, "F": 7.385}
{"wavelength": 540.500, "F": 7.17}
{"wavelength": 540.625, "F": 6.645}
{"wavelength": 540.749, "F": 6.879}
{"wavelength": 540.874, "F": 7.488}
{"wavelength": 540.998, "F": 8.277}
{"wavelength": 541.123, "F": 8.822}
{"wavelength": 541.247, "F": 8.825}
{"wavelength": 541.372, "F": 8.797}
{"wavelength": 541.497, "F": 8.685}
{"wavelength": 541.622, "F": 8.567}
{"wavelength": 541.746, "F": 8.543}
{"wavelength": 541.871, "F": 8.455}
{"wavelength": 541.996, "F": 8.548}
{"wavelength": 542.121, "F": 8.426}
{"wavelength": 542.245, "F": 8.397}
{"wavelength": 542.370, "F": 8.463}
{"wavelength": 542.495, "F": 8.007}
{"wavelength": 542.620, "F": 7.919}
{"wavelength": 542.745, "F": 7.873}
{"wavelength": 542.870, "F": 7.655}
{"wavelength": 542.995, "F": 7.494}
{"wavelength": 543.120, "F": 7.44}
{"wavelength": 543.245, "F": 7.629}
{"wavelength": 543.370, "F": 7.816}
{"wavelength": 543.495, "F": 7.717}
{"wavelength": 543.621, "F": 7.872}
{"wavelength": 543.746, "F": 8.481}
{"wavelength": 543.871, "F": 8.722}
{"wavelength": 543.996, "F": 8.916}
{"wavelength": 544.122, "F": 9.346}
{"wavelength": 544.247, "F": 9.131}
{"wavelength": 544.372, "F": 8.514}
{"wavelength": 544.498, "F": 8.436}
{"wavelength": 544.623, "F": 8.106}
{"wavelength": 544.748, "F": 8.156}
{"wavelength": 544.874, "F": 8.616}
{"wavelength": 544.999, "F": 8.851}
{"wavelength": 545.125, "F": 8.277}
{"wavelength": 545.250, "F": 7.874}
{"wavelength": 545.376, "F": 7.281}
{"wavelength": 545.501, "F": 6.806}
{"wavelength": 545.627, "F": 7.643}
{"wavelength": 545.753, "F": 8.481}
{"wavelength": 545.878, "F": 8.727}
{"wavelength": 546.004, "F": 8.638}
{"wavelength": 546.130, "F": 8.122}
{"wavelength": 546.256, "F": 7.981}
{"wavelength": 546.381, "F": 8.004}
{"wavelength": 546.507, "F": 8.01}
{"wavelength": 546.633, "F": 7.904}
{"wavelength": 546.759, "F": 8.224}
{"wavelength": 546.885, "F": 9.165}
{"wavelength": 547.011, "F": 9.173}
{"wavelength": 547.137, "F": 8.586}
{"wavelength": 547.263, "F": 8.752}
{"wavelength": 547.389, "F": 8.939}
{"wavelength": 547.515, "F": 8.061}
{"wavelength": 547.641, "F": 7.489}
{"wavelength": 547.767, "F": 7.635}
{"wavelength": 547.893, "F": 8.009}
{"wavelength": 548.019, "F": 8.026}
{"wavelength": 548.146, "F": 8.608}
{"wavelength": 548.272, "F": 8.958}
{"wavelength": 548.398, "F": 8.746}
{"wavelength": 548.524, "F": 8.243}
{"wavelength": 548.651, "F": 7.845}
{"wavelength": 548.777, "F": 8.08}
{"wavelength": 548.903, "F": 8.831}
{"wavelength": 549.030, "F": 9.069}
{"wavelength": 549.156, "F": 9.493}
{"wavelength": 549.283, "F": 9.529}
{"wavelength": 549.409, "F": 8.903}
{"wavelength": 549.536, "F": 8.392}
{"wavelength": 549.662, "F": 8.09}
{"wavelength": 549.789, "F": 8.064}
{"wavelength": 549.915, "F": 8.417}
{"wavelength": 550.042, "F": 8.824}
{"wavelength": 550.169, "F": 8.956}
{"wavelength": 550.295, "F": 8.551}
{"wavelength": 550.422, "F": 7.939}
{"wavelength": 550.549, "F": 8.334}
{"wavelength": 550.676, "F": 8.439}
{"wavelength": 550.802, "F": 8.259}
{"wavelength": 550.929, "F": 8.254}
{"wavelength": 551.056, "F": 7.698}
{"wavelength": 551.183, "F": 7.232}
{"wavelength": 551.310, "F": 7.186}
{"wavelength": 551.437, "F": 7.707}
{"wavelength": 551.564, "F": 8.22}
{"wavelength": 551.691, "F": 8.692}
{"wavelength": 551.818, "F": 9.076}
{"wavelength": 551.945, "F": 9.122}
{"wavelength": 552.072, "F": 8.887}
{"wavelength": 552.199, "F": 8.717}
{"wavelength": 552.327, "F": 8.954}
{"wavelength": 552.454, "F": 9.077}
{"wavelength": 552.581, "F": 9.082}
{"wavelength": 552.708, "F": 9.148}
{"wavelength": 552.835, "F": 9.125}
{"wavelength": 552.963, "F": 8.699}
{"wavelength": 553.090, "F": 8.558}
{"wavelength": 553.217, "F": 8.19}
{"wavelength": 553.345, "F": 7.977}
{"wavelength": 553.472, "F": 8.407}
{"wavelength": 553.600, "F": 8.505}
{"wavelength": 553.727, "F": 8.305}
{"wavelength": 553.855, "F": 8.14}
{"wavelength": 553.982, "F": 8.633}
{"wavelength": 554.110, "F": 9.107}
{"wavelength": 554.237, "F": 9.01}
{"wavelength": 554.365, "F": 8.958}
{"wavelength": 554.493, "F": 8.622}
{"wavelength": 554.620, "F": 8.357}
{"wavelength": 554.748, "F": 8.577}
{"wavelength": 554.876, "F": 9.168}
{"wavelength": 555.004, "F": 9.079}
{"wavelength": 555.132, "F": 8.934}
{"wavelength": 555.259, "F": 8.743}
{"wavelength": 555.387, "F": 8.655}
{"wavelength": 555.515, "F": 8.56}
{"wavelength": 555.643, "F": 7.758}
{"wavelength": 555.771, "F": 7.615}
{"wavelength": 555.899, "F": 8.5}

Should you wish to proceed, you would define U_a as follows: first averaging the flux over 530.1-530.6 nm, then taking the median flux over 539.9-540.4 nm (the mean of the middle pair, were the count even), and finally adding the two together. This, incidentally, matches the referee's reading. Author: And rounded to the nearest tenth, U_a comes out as 16.7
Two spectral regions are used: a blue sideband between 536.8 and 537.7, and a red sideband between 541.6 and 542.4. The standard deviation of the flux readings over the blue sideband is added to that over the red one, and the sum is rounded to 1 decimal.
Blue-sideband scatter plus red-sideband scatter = 0.5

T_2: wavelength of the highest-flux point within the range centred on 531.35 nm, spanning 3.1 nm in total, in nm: 530.513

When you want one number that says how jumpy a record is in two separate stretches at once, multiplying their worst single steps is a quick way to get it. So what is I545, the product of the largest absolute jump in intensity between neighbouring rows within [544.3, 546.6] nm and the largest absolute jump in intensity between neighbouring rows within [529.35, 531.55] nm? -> 0.79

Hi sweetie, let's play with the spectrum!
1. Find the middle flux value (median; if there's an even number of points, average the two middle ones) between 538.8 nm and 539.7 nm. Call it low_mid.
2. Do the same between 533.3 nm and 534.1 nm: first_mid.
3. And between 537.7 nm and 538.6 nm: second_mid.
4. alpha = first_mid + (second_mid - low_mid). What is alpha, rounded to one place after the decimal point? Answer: 9.8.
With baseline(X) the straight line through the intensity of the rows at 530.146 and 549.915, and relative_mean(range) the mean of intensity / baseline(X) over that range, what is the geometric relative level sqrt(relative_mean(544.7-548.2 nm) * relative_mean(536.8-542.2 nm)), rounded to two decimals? 0.97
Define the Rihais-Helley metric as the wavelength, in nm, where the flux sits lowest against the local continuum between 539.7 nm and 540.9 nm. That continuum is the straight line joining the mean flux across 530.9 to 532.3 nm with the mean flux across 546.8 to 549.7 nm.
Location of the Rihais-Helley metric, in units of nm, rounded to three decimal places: 540.625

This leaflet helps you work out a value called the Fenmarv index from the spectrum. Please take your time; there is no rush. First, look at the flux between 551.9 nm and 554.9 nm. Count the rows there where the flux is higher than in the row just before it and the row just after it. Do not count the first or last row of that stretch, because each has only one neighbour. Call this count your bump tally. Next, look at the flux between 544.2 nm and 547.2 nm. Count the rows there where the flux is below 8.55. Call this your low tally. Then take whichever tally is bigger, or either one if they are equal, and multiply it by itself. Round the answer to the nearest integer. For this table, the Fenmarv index 256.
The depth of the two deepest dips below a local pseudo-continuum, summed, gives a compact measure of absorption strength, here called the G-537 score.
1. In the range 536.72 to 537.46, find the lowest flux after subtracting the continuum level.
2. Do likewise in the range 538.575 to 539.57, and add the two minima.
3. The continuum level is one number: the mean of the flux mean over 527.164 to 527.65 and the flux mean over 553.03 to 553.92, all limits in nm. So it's -0.50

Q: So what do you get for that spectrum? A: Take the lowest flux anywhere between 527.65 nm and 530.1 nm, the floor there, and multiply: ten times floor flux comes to 73.4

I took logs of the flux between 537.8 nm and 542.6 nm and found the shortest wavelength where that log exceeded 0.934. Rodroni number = 537.893 nm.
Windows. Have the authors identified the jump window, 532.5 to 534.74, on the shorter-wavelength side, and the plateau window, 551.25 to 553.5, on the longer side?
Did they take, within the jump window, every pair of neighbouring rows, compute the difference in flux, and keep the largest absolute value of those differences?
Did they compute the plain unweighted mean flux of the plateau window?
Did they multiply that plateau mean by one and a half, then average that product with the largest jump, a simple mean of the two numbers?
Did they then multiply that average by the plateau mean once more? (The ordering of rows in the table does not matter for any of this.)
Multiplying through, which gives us 59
